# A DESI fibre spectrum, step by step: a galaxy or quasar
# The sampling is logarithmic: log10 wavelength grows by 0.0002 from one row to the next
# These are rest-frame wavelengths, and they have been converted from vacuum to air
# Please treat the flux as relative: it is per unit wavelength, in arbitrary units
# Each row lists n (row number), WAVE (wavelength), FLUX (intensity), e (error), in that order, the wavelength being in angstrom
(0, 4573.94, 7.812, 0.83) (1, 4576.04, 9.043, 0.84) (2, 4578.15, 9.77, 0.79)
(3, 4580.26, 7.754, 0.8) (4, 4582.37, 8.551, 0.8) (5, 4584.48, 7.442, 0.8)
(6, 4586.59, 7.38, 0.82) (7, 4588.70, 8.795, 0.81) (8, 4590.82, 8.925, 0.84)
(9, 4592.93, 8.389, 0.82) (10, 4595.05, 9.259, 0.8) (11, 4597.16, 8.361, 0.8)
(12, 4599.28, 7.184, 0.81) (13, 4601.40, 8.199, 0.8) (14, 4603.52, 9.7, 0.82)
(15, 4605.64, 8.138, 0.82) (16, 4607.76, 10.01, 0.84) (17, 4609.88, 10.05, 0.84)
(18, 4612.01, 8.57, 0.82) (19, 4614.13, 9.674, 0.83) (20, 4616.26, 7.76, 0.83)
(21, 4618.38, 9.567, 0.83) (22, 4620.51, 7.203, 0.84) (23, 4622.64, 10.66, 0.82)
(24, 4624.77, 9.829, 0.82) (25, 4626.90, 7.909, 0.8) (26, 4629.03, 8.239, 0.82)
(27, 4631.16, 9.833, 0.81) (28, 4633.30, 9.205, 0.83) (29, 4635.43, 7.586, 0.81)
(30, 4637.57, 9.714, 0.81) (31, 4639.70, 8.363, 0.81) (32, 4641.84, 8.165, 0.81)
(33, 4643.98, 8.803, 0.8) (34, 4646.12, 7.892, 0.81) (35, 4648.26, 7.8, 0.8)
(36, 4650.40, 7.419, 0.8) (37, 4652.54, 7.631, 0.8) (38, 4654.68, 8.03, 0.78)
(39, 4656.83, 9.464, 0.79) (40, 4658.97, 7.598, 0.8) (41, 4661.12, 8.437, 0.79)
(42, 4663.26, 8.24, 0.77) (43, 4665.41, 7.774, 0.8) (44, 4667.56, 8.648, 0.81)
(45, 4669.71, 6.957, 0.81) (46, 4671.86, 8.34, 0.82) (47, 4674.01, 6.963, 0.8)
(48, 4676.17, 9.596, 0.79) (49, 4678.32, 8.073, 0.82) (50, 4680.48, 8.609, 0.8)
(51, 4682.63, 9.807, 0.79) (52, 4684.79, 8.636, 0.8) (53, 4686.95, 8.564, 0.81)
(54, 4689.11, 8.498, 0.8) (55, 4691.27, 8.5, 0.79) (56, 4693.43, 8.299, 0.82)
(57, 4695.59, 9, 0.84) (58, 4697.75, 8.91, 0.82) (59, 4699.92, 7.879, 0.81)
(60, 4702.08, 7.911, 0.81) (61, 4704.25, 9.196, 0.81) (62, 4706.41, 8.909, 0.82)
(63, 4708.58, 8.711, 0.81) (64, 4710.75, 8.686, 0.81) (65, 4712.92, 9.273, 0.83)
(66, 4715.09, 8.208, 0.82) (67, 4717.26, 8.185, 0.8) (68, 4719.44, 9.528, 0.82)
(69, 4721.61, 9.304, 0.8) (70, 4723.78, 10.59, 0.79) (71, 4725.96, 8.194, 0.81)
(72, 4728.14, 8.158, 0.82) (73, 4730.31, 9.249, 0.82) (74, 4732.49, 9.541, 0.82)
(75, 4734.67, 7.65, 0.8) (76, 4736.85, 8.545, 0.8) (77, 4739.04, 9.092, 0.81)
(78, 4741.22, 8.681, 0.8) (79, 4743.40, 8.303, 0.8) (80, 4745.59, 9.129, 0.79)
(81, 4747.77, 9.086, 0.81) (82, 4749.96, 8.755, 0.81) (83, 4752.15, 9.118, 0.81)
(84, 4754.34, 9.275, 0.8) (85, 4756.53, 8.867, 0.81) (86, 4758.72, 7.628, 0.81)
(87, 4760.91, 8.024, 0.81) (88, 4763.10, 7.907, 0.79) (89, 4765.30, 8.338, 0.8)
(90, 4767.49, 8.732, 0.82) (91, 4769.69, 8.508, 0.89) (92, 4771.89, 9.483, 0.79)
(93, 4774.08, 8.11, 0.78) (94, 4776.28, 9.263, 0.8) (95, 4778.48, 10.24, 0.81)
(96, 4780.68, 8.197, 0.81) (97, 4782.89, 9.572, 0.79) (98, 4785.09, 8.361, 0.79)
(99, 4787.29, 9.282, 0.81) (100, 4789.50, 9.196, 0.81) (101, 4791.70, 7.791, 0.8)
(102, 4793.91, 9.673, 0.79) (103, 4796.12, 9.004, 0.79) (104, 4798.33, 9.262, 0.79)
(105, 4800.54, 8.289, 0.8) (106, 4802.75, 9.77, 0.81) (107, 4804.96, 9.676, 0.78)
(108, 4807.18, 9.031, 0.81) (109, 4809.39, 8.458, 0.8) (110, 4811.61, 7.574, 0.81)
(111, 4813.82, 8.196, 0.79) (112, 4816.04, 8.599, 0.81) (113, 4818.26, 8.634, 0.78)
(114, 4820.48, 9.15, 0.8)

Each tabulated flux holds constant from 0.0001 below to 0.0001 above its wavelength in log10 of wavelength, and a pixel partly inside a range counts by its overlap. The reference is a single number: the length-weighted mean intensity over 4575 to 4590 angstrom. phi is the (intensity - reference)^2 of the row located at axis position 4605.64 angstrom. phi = 0.07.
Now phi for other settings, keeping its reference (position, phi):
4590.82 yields 0.28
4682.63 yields 1.99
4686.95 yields 0.03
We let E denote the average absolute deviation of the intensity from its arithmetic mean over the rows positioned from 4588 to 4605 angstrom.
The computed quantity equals 0.568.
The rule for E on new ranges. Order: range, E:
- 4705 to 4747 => 0.533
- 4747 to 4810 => 0.556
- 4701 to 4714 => 0.345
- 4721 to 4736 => 0.818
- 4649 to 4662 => 0.569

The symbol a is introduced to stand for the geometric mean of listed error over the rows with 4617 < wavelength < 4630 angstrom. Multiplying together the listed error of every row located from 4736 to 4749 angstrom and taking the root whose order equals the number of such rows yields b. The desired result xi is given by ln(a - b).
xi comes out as -3.9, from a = 0.822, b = 0.802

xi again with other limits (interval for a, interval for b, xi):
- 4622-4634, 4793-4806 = -3.8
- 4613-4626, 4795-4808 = -3.5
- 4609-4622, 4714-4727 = -3.7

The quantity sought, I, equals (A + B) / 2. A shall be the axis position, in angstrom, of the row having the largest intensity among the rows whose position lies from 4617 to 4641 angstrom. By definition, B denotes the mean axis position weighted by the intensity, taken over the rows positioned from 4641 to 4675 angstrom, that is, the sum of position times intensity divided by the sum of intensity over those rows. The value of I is 4640.2 angstrom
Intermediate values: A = 4622.64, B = 4657.7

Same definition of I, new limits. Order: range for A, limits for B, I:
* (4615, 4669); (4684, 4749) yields 4669.5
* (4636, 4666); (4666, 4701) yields 4660.8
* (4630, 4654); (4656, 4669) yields 4646.6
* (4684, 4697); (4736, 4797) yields 4731.1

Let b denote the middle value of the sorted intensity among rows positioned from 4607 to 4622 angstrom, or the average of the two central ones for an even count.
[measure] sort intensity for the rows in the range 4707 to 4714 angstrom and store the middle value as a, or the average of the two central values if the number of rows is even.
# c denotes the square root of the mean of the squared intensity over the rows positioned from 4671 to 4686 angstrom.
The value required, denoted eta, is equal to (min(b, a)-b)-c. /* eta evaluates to -9.5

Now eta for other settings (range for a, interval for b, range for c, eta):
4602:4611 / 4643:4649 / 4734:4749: -8.7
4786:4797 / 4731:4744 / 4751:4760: -8.7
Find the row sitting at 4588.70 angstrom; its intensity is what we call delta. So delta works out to 8.795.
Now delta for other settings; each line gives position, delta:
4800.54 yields 8.289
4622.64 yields 10.66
